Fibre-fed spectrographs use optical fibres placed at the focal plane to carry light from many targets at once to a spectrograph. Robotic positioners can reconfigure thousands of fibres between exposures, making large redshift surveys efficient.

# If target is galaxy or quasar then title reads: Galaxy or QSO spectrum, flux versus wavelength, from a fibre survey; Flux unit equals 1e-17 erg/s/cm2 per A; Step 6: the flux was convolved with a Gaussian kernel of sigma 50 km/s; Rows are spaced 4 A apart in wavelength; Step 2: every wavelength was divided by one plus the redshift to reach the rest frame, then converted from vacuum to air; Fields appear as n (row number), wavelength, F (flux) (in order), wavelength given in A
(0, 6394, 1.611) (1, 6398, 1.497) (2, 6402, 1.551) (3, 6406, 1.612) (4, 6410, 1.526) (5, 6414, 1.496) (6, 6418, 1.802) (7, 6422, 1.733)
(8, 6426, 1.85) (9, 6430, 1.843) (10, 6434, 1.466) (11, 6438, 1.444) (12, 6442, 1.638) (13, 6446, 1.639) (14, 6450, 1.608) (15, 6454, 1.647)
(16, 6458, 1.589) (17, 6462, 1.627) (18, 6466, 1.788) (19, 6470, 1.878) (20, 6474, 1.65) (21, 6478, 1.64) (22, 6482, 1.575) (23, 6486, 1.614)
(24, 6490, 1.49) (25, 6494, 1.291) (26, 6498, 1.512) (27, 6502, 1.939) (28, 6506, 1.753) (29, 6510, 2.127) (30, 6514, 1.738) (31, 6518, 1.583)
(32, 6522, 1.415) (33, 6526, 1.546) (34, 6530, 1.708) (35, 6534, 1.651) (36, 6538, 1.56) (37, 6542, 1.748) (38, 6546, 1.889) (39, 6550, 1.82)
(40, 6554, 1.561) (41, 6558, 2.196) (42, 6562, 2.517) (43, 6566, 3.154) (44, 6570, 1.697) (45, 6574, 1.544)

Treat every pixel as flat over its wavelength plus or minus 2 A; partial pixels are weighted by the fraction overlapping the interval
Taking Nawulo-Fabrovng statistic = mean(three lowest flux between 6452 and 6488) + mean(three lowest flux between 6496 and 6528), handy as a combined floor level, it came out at 3.08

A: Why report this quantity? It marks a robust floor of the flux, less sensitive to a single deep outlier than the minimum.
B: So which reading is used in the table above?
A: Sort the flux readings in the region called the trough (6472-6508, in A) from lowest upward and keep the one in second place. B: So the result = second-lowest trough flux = 1.49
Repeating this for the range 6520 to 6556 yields 1.546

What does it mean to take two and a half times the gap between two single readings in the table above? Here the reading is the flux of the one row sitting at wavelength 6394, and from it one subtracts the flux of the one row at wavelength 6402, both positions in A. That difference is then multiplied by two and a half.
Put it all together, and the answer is 0.15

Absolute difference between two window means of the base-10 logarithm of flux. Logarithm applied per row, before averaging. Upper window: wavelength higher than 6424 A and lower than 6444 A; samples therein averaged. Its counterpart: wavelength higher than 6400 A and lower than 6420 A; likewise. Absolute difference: 0.012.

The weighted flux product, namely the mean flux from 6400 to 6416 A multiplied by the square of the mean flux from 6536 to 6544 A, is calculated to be 4.2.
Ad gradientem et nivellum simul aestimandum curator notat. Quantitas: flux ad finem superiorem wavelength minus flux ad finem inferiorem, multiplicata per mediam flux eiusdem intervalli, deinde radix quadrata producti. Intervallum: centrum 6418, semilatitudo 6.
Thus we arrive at 0.63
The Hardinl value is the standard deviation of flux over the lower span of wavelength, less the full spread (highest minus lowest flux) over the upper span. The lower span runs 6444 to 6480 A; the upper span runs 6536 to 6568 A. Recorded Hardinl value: -1.5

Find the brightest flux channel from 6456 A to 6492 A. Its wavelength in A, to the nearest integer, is 6470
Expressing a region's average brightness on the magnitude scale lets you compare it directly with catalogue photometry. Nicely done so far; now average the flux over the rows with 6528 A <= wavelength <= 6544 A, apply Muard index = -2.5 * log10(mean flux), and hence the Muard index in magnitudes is -0.555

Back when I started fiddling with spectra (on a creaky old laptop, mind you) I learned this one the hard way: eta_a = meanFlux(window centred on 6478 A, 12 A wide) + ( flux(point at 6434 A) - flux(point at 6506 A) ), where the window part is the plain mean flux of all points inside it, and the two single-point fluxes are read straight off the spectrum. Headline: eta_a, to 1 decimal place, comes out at 1.3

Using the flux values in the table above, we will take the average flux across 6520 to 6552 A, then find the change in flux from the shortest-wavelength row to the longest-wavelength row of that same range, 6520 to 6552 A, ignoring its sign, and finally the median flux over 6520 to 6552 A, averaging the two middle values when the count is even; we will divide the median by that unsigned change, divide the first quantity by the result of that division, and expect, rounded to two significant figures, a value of 0.40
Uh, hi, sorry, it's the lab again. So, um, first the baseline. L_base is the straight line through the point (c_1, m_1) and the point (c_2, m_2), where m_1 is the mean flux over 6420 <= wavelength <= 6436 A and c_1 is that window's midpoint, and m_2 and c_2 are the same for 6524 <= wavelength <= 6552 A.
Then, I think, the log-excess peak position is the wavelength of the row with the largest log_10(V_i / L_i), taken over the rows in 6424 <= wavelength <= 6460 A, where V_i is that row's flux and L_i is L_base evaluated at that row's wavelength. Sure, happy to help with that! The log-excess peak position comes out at 6426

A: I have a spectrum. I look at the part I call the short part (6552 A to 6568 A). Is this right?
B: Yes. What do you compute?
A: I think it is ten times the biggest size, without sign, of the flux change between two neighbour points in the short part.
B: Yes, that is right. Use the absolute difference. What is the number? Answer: 6.4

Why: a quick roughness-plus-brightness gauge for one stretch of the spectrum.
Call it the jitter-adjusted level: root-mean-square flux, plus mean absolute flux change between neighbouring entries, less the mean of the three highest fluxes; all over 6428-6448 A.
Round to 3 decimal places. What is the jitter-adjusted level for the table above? 0.054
